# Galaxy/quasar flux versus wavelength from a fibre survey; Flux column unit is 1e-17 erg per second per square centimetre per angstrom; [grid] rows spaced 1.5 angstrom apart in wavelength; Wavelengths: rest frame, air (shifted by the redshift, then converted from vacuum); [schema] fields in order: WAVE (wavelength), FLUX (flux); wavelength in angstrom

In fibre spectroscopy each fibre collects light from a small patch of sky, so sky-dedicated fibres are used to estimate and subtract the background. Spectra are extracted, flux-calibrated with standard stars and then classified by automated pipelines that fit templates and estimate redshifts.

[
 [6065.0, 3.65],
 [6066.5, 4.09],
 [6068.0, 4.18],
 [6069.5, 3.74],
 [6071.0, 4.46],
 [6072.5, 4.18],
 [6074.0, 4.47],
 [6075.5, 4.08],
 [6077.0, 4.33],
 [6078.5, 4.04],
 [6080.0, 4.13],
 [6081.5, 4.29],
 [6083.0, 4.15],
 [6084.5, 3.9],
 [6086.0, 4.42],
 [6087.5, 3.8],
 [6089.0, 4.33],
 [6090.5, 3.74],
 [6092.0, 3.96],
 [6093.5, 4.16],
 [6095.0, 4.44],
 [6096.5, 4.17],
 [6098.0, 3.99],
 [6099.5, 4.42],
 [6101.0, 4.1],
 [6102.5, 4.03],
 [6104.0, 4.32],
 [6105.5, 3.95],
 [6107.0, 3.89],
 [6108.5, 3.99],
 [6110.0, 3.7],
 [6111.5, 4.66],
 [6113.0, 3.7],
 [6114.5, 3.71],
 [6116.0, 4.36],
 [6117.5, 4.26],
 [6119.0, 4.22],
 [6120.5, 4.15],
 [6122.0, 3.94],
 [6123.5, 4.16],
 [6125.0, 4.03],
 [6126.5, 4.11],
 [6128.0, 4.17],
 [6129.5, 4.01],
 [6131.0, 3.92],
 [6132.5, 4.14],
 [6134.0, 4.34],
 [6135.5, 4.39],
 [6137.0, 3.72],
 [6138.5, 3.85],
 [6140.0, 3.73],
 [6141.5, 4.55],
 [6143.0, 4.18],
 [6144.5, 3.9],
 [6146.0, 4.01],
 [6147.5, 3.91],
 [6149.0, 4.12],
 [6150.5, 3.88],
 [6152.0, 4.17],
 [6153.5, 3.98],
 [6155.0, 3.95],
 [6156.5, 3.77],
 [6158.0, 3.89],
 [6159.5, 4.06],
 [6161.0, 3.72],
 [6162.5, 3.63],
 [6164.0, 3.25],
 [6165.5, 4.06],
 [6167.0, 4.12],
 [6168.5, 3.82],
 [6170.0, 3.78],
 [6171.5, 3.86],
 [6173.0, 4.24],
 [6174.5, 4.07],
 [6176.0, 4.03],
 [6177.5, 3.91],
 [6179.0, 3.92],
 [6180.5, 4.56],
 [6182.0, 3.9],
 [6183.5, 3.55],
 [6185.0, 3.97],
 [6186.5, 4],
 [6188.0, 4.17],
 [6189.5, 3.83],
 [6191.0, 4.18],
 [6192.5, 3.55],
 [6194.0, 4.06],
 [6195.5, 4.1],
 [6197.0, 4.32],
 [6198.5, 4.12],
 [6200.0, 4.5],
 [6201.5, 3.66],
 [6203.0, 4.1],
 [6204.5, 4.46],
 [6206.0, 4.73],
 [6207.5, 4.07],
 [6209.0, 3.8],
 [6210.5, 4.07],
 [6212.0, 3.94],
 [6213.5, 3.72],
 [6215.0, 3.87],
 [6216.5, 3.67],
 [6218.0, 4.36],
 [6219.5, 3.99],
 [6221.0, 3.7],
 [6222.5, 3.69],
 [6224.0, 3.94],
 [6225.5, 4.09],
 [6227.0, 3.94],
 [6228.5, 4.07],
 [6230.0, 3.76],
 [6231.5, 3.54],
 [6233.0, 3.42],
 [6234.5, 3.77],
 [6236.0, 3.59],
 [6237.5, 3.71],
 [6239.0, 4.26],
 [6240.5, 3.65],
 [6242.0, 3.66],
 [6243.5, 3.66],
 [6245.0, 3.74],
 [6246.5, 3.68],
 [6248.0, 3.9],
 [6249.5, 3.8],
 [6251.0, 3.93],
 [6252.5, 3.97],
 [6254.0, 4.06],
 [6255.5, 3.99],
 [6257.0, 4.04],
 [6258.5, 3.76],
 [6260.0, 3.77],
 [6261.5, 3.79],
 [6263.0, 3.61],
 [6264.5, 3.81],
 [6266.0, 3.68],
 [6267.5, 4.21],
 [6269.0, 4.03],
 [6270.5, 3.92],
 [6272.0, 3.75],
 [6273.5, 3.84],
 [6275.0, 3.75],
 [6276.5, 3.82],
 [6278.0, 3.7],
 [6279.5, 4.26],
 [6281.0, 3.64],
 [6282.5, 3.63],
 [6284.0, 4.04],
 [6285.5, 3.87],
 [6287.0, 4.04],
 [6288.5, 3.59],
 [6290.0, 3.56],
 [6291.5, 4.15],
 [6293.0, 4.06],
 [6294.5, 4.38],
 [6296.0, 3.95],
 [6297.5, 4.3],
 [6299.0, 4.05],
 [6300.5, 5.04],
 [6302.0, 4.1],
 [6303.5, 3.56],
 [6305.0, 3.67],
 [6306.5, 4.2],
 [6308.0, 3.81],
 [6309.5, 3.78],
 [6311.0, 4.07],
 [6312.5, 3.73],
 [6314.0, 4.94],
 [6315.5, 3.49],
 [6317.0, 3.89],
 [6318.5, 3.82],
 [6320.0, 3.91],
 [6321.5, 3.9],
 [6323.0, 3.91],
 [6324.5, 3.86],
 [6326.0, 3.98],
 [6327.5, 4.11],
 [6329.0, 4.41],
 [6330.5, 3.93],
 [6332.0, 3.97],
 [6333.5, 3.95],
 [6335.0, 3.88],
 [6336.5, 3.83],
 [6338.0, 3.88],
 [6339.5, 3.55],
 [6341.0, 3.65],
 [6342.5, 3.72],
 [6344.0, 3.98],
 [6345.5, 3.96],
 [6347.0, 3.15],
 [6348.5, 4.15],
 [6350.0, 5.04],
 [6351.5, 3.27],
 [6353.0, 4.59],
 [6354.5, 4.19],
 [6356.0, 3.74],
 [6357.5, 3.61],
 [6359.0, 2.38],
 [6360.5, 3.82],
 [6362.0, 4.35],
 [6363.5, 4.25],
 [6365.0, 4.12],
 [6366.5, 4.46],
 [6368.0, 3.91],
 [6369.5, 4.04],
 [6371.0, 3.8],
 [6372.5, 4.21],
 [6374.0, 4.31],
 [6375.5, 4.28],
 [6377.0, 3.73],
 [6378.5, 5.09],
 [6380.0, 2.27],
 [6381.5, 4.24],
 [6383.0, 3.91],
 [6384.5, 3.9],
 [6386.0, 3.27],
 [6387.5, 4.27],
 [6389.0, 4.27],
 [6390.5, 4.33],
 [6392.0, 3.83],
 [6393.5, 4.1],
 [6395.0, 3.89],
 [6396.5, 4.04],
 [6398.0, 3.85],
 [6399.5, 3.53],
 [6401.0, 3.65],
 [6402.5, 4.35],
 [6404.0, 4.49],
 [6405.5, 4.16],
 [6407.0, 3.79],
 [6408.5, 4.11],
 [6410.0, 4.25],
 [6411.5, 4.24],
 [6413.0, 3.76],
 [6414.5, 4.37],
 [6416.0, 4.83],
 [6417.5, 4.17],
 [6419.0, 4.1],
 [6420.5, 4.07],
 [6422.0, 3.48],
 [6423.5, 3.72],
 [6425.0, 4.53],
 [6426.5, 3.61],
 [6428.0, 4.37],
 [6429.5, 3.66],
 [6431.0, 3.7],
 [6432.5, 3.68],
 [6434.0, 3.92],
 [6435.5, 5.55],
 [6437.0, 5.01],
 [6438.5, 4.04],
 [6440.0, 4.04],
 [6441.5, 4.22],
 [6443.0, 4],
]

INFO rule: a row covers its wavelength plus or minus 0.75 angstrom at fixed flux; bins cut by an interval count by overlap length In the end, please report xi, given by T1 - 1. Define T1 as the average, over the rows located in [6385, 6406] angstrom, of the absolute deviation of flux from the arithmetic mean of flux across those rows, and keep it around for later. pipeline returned -0.72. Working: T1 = 0.28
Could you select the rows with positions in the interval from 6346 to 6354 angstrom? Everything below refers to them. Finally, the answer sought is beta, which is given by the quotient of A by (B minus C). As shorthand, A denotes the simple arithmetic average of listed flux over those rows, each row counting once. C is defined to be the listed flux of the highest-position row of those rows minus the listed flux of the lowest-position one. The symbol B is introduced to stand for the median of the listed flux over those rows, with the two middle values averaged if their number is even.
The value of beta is 1.49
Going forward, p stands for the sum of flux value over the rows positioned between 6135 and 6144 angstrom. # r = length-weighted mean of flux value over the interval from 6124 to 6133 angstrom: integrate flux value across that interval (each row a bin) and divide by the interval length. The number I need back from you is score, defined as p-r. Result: 20.4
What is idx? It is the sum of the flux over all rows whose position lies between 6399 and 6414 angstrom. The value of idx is 40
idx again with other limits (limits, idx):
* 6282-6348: 173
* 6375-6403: 75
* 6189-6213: 65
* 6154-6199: 118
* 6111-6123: 33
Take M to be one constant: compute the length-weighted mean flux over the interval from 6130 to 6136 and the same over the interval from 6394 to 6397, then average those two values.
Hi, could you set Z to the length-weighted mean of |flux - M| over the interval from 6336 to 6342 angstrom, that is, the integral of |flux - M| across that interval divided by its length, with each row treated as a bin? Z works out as 0.35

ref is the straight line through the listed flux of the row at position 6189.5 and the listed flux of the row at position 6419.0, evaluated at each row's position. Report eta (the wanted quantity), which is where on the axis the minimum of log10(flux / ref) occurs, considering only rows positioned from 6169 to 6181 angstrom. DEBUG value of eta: 6170.0 angstrom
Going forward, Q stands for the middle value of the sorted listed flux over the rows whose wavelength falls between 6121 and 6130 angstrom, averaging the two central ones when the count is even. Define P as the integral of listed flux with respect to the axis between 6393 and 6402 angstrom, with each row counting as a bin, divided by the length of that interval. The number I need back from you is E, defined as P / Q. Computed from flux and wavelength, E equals 0.95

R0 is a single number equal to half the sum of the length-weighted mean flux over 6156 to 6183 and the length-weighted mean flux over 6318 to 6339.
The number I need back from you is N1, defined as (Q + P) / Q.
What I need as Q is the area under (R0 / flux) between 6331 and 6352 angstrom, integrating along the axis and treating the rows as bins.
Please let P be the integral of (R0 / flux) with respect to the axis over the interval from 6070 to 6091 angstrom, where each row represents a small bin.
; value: 1.92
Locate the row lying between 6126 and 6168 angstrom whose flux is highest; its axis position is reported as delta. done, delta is 6141.5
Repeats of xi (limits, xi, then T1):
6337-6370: -0.62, 0.38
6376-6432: -0.65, 0.35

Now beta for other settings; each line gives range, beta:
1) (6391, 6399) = 1.02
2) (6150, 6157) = 0.97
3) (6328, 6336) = 0.90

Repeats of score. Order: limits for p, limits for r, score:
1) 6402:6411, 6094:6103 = 21.0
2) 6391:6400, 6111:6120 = 19.1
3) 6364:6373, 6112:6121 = 20.5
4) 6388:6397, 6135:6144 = 20.4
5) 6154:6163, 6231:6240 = 19.3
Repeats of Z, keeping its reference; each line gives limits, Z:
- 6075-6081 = 0.10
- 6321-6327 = 0.16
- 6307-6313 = 0.22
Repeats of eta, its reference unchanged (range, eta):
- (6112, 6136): 6113.0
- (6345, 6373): 6359.0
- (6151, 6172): 6164.0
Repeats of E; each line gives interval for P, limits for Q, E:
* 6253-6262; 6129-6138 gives 0.96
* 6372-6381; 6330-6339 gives 1.02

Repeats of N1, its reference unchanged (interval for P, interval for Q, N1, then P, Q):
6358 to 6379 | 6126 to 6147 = 2.03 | 21.0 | 20.4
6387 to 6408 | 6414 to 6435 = 1.99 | 20.6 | 20.7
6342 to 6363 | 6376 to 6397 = 2.02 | 22.1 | 21.6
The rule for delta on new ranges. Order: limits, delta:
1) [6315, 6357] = 6350.0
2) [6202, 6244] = 6206.0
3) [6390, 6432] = 6416.0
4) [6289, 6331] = 6300.5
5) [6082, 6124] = 6111.5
